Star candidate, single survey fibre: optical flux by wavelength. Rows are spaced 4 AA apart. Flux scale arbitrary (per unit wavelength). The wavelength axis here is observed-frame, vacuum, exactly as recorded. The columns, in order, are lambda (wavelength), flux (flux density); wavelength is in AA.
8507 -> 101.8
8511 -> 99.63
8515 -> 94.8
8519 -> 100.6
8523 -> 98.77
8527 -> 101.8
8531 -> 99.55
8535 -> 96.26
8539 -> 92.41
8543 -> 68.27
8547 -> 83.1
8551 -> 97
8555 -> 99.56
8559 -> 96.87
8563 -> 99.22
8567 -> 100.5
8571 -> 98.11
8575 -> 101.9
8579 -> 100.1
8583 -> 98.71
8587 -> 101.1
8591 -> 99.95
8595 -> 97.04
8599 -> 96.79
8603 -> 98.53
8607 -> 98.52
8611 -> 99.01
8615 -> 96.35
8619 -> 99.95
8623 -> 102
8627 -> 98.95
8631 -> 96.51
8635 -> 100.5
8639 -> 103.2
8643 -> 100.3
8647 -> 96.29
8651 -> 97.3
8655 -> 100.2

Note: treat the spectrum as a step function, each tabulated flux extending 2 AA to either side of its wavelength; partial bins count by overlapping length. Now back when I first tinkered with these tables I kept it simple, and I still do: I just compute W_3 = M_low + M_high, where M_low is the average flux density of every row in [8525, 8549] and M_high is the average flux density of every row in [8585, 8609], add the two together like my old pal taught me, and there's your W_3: 189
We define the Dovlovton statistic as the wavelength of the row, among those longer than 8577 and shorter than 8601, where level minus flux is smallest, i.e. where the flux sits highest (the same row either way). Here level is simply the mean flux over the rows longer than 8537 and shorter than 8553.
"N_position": 8587 AA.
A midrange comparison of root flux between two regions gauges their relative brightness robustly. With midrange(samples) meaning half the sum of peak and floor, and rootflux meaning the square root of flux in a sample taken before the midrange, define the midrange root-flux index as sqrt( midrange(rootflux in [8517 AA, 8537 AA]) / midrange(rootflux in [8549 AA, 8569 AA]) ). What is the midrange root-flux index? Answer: 1.00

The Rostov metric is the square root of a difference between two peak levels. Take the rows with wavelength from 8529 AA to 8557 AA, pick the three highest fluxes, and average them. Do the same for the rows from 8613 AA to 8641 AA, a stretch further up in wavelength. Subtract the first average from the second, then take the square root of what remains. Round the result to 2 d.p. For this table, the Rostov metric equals 1.79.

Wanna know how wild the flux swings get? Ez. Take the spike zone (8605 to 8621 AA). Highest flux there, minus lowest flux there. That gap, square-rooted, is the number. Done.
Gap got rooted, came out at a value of 1.9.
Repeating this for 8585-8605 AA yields 2.1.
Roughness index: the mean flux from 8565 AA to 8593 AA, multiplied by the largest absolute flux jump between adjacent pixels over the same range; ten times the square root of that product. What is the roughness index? 195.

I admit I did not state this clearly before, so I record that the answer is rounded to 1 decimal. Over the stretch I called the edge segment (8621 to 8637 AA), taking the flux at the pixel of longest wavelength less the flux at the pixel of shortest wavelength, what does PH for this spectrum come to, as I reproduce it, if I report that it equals -1.5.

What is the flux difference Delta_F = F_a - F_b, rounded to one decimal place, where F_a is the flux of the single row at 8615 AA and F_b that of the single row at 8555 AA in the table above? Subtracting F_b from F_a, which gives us -3.2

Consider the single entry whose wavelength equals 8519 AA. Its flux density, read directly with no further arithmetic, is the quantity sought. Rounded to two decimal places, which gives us 100.60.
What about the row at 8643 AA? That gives 100.30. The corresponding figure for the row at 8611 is 99.01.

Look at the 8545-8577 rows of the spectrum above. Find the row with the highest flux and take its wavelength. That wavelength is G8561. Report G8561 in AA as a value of 8575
